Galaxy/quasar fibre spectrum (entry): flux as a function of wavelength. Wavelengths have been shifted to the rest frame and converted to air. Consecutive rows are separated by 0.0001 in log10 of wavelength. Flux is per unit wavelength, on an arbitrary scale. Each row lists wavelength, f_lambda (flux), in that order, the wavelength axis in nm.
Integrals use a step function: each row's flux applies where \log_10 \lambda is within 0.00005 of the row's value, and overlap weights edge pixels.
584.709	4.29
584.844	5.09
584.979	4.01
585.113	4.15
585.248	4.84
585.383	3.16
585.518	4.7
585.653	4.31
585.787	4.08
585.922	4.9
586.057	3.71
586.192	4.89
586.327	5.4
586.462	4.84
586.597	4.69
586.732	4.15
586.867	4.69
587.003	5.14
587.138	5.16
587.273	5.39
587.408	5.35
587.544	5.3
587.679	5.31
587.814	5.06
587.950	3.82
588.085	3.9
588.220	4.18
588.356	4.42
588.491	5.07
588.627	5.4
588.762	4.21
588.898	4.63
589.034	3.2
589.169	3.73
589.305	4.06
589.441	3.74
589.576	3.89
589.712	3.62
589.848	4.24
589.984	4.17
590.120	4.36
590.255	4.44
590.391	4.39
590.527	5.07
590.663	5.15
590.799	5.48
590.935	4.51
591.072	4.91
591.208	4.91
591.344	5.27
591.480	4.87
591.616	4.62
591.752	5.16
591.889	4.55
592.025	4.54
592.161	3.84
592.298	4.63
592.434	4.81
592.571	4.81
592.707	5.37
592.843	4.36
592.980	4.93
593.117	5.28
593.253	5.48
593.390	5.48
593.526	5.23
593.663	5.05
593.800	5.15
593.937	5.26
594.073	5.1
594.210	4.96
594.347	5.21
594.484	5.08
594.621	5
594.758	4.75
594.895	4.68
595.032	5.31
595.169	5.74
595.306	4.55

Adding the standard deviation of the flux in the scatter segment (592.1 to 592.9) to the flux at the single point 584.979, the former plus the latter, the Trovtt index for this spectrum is 4.5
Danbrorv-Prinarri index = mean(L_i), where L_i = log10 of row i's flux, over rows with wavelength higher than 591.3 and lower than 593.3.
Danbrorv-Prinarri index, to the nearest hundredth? 0.68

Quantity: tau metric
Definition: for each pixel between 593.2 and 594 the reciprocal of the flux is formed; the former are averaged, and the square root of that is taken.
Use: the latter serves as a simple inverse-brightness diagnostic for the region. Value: 0.436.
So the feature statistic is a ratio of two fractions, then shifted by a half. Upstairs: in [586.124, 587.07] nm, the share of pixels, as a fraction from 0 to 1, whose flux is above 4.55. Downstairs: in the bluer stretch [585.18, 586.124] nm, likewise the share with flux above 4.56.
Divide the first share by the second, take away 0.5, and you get 1.5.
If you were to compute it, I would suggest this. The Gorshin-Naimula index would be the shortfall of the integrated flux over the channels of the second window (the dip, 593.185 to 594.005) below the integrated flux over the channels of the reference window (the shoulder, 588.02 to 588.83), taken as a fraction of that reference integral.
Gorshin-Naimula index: -0.2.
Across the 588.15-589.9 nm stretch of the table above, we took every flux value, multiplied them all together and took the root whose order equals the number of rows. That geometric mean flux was 4.15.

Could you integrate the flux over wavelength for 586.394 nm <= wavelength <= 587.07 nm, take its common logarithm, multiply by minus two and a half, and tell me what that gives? -1.25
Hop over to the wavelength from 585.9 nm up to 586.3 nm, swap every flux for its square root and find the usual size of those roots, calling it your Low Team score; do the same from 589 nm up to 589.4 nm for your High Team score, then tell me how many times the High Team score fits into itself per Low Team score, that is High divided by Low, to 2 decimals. 0.90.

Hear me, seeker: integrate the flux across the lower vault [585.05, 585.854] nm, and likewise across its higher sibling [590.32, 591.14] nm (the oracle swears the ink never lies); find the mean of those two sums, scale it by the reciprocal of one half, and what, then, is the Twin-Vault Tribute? 7.4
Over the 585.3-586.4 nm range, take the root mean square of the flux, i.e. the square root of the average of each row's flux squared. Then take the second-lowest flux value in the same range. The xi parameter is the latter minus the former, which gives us -0.74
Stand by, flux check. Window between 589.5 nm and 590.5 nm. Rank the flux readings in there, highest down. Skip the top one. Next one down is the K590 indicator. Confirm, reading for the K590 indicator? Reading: 4.39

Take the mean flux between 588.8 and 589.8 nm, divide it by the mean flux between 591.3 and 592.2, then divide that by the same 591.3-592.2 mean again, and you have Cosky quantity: 0.174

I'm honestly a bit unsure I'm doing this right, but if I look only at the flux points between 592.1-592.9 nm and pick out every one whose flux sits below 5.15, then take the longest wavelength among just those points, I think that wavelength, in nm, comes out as 592.843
